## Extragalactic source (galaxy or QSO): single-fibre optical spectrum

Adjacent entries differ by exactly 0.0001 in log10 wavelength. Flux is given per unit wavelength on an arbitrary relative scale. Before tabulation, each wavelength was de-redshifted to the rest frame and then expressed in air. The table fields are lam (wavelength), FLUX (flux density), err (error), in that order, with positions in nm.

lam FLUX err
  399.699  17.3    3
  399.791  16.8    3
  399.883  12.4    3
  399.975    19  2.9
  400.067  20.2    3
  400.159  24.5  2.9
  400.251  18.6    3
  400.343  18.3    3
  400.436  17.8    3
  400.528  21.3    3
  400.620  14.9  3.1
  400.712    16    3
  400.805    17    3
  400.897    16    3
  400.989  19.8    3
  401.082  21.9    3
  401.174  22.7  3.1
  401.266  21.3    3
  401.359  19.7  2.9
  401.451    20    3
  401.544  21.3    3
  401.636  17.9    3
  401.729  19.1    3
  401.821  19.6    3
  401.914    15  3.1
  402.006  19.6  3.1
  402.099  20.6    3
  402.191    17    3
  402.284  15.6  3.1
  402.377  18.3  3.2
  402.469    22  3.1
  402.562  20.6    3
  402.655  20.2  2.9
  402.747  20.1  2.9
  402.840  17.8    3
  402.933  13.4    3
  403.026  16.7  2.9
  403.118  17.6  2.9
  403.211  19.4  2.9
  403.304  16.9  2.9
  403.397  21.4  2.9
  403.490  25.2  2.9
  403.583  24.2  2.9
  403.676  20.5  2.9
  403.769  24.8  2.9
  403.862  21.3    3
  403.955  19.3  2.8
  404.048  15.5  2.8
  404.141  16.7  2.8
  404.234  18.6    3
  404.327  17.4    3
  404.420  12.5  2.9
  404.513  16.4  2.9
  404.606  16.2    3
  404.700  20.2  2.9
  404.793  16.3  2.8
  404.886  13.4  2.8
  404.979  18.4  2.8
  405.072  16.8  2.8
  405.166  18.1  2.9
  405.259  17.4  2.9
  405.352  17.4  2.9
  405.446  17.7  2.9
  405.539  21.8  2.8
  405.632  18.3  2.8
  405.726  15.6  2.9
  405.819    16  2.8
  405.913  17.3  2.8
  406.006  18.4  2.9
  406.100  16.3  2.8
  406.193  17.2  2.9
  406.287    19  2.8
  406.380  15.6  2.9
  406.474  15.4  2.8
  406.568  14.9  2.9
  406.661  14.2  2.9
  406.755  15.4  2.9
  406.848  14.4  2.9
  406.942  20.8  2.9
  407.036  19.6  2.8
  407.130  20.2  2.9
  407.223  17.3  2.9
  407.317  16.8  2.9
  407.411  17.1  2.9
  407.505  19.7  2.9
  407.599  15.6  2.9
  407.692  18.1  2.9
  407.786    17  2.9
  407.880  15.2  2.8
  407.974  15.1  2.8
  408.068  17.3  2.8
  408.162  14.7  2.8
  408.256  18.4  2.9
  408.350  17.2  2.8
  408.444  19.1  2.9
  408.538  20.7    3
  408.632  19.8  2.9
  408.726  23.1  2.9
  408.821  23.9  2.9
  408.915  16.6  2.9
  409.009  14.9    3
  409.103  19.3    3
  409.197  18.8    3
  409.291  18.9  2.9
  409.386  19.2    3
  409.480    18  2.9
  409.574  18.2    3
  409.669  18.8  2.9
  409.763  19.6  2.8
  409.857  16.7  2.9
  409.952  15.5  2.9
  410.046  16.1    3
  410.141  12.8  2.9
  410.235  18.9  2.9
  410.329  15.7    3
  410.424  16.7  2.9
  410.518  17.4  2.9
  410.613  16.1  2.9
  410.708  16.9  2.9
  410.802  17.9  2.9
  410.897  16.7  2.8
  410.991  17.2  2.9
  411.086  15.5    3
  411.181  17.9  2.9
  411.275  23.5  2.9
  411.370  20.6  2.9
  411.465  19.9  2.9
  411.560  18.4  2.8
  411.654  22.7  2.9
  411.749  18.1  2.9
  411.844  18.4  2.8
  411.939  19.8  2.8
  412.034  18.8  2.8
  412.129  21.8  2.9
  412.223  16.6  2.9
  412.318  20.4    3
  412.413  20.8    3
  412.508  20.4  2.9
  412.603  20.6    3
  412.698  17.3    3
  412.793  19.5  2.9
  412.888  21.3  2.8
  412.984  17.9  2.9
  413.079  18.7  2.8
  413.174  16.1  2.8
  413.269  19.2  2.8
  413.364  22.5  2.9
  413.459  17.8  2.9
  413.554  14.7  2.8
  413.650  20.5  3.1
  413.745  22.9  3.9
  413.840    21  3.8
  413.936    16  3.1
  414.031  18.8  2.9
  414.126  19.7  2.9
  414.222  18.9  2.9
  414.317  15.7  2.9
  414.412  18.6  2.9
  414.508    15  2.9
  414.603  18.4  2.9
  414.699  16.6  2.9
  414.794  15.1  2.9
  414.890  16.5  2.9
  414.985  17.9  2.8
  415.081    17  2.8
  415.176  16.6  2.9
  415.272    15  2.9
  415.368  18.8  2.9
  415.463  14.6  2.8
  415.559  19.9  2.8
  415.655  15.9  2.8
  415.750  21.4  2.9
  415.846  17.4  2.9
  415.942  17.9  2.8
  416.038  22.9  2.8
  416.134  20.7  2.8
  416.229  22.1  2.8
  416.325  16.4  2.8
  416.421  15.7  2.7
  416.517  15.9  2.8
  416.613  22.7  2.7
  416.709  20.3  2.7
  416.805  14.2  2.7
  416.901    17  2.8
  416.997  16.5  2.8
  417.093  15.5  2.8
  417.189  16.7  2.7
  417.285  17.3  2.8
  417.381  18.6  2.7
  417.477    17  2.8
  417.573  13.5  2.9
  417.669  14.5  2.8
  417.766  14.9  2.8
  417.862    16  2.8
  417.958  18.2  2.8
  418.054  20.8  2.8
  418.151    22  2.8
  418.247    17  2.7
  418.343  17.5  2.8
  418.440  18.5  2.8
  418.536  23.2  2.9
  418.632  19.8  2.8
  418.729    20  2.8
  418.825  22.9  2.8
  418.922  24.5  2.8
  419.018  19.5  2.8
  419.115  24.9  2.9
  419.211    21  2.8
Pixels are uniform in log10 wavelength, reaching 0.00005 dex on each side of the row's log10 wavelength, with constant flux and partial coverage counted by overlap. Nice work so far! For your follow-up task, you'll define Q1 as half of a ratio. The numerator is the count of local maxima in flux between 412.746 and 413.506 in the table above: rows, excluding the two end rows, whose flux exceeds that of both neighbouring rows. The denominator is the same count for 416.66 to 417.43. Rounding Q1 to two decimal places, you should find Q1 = 1.50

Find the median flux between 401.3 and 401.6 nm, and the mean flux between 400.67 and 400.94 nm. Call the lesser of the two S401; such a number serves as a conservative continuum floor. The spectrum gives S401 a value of 16.3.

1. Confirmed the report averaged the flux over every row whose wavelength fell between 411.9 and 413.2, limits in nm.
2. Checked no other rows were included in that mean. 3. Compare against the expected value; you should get 19.3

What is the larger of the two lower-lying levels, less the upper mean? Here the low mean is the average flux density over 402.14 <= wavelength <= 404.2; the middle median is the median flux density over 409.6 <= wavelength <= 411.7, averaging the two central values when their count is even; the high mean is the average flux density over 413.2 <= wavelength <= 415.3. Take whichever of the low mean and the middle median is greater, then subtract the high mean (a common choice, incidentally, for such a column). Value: 1.4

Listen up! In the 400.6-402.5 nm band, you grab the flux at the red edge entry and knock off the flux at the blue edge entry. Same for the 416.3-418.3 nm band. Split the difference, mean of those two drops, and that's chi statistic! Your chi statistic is 4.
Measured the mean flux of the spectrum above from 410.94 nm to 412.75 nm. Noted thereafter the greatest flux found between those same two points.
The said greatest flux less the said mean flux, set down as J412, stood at 4.09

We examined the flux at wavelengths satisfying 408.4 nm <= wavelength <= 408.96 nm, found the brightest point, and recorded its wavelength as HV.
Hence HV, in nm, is 408.821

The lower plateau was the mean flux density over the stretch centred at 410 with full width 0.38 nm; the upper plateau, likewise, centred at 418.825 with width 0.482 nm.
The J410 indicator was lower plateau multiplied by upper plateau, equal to 326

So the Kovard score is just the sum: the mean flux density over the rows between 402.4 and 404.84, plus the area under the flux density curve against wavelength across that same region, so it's 65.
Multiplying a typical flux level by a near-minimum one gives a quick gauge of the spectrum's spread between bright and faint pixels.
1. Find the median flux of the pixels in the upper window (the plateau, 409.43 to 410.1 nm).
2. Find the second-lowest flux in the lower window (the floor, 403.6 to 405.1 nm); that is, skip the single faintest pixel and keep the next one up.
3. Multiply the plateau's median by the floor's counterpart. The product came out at 241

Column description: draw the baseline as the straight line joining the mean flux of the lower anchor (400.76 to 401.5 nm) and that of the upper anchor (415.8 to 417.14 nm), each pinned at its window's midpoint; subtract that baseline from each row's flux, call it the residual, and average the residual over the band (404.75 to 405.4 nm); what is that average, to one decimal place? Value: -2.6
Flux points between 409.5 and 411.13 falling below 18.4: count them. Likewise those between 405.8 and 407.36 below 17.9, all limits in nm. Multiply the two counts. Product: 168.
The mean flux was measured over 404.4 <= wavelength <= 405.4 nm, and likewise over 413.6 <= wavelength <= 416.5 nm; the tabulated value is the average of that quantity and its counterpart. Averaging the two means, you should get 17.4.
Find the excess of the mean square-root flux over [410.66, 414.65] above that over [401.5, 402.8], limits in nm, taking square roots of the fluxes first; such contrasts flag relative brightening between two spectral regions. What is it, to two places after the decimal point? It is -0.02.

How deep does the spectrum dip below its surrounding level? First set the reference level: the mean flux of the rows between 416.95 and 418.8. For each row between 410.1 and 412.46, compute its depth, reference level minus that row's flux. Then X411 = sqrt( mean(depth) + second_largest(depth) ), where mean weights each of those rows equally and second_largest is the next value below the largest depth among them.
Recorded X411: 1.3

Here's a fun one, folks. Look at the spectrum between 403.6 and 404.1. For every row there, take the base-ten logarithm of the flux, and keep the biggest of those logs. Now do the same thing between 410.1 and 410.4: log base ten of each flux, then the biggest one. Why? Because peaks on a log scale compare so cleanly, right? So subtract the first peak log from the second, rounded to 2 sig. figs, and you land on -0.12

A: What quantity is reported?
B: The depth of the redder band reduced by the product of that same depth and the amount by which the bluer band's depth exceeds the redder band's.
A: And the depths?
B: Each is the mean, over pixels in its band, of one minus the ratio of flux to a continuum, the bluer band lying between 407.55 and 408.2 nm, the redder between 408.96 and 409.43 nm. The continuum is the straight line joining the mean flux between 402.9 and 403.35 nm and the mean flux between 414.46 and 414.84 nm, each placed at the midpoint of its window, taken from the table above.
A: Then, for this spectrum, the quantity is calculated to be -0.09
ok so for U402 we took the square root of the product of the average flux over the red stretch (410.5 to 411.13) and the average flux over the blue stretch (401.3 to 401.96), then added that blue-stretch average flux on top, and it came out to 36.8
